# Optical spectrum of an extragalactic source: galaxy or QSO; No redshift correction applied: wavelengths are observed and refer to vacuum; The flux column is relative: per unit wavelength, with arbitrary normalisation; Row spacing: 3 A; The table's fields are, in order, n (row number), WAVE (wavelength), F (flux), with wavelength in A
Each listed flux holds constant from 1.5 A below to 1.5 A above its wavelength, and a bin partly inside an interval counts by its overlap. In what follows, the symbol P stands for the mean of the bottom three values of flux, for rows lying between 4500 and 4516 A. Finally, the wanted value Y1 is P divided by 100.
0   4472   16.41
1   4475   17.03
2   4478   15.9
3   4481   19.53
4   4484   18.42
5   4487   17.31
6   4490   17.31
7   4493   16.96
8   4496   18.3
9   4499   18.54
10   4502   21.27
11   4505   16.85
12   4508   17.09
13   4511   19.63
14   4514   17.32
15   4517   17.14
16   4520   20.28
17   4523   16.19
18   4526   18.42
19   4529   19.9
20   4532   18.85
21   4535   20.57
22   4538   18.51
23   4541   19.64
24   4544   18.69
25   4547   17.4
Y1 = 0.171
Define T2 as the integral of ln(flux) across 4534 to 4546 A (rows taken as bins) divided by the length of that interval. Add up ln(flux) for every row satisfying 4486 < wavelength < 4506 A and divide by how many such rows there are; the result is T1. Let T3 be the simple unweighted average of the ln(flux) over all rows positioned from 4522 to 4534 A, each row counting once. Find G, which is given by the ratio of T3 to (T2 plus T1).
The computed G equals 0.497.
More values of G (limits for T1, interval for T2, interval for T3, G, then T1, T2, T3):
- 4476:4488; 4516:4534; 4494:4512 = 0.504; 2.88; 2.92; 2.92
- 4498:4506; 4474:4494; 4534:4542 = 0.513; 2.93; 2.86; 2.97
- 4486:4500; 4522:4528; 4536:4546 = 0.513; 2.87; 2.87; 2.94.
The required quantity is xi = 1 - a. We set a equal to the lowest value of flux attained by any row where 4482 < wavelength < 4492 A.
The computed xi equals -16.3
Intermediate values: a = 17.31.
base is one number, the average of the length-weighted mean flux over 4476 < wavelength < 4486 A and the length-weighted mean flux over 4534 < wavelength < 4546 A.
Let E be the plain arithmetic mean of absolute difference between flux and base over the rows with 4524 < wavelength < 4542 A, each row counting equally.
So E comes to 0.82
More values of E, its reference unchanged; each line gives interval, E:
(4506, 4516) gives 1.26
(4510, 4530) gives 1.33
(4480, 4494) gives 1.03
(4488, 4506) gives 1.25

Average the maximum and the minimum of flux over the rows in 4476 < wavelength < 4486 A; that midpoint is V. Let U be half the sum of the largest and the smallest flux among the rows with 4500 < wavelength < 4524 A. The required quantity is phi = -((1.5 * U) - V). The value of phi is -10.4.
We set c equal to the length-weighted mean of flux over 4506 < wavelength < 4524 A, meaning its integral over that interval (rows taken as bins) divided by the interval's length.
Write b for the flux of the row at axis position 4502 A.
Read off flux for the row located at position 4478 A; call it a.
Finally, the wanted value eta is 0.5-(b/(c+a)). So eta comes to -0.128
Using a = 15.9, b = 21.27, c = 18.0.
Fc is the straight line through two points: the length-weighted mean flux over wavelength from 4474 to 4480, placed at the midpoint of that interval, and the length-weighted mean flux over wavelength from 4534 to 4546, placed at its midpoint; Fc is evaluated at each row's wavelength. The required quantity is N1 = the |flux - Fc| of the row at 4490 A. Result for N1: 0.1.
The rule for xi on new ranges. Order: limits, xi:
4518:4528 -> -15.2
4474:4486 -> -14.9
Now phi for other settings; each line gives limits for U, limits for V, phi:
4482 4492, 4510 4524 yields -8.6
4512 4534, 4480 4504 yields -8.2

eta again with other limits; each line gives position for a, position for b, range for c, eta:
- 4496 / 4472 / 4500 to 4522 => 0.054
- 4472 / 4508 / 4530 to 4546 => 0.020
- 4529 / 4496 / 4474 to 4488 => 0.013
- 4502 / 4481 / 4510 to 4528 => 0.005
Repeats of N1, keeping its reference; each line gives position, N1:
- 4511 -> 1.6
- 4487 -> 0.2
